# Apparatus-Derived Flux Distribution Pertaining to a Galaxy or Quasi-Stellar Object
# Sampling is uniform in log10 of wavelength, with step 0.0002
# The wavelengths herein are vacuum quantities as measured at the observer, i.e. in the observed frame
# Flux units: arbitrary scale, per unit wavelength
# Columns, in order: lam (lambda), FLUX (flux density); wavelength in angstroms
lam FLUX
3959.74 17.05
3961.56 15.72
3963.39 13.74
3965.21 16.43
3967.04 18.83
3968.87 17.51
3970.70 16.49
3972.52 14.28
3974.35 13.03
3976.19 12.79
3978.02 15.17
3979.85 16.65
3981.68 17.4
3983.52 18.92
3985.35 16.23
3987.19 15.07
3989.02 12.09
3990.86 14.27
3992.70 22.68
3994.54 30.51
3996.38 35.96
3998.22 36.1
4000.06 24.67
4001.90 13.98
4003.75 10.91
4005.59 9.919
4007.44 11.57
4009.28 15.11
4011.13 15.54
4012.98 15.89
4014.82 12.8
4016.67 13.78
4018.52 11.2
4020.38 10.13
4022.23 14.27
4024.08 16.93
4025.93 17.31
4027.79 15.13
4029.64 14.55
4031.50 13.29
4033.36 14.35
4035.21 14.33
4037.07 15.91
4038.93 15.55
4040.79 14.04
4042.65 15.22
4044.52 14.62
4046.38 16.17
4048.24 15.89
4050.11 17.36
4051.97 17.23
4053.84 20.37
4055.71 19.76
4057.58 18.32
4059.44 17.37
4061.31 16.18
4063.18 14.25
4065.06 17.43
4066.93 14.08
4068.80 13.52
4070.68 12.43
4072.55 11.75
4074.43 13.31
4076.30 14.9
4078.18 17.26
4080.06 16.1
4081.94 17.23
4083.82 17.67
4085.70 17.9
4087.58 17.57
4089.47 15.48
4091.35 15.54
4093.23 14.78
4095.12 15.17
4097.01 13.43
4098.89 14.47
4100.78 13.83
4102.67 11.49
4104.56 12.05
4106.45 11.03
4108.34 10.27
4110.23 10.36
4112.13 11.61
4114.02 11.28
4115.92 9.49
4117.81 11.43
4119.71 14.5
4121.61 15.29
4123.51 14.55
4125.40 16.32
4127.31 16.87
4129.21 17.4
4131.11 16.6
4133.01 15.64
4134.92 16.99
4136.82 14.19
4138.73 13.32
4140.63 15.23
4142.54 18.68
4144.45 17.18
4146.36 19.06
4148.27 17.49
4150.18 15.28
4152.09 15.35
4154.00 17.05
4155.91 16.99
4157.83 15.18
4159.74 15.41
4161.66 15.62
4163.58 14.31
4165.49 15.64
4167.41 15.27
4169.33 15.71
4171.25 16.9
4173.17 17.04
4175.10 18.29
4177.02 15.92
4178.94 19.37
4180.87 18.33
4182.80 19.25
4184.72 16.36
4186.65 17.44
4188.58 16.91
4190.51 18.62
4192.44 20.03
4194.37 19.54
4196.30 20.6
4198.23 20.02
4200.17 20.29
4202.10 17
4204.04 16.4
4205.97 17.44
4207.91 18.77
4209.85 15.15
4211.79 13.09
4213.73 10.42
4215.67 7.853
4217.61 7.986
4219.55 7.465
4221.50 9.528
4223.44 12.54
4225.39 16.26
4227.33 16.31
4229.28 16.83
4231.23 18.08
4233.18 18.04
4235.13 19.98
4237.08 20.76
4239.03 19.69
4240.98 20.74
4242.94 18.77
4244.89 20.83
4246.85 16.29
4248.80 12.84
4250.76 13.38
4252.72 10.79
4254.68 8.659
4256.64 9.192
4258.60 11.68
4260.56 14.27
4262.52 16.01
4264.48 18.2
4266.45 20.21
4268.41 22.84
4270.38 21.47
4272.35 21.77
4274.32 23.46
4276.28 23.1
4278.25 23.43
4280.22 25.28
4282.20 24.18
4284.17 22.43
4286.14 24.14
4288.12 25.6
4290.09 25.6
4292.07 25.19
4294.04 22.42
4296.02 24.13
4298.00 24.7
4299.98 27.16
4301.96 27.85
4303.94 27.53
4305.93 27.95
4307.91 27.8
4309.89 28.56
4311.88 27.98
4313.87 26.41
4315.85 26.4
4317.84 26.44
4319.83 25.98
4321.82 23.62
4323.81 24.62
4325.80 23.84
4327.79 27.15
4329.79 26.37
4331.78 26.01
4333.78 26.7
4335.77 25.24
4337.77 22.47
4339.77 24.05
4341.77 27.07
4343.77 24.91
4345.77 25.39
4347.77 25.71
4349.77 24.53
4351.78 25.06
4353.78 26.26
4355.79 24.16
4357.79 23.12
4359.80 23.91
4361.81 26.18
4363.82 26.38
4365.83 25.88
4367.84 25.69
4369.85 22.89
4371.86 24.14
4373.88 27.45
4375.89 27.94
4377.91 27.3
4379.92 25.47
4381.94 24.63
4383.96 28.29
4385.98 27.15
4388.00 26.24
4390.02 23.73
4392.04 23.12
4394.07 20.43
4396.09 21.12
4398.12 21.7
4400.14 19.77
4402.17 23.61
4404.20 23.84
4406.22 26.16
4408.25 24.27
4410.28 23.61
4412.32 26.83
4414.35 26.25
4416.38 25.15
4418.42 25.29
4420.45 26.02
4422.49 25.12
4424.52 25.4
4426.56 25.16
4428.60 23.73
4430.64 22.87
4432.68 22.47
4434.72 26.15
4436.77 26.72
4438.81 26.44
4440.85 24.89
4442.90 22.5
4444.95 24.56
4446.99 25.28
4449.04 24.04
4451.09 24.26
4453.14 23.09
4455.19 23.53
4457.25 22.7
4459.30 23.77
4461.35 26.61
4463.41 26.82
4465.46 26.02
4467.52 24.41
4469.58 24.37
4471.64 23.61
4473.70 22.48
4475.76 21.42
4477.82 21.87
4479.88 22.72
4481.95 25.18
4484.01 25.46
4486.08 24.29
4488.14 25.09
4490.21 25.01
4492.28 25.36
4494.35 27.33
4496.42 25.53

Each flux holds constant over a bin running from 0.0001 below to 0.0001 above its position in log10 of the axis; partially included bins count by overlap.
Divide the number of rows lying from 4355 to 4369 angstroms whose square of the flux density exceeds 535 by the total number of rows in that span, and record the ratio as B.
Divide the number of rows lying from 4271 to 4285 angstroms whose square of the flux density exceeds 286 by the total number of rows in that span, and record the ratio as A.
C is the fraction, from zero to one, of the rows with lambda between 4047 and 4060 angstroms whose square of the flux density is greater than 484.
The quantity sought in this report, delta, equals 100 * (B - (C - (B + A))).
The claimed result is 271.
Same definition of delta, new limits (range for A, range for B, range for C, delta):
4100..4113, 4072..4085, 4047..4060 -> 0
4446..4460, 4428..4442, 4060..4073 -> 243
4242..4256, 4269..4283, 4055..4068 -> 143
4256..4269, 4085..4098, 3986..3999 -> -14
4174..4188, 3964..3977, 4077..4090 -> 71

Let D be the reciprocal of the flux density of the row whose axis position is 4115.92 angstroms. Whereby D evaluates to 0.105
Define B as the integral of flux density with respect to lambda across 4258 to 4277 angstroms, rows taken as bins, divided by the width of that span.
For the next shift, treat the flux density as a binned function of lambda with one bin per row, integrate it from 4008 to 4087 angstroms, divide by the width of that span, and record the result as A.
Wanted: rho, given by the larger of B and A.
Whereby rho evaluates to 19.4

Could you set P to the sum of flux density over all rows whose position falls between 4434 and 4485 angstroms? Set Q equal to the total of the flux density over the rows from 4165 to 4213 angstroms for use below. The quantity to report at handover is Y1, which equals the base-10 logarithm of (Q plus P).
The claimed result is 3.02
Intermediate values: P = 609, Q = 439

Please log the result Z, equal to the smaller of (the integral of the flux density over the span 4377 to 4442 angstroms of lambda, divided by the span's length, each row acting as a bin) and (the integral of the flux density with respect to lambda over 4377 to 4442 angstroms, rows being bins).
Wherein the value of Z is 25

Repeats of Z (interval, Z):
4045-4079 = 16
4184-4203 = 19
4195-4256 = 16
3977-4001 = 21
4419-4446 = 25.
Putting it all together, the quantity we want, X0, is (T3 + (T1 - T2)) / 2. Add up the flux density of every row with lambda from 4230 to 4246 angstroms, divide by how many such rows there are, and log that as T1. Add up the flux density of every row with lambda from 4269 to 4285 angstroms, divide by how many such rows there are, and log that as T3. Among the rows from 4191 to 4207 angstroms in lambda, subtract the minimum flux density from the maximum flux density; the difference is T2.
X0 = 19.28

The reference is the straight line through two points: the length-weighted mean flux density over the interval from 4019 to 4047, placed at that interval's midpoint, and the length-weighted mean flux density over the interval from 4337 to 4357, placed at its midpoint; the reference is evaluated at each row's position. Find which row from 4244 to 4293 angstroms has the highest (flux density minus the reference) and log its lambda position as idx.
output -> 4288.12 angstroms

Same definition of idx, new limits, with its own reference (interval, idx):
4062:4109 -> 4065.06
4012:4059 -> 4053.84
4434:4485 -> 4436.77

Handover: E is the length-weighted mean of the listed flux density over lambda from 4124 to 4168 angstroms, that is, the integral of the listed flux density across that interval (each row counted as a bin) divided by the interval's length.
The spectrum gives 16.1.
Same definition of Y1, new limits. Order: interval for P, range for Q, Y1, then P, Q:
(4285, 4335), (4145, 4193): 3.03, 650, 423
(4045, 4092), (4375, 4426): 3.01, 405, 618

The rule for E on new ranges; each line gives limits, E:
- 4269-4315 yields 25.1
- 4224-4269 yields 16.5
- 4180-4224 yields 15.7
